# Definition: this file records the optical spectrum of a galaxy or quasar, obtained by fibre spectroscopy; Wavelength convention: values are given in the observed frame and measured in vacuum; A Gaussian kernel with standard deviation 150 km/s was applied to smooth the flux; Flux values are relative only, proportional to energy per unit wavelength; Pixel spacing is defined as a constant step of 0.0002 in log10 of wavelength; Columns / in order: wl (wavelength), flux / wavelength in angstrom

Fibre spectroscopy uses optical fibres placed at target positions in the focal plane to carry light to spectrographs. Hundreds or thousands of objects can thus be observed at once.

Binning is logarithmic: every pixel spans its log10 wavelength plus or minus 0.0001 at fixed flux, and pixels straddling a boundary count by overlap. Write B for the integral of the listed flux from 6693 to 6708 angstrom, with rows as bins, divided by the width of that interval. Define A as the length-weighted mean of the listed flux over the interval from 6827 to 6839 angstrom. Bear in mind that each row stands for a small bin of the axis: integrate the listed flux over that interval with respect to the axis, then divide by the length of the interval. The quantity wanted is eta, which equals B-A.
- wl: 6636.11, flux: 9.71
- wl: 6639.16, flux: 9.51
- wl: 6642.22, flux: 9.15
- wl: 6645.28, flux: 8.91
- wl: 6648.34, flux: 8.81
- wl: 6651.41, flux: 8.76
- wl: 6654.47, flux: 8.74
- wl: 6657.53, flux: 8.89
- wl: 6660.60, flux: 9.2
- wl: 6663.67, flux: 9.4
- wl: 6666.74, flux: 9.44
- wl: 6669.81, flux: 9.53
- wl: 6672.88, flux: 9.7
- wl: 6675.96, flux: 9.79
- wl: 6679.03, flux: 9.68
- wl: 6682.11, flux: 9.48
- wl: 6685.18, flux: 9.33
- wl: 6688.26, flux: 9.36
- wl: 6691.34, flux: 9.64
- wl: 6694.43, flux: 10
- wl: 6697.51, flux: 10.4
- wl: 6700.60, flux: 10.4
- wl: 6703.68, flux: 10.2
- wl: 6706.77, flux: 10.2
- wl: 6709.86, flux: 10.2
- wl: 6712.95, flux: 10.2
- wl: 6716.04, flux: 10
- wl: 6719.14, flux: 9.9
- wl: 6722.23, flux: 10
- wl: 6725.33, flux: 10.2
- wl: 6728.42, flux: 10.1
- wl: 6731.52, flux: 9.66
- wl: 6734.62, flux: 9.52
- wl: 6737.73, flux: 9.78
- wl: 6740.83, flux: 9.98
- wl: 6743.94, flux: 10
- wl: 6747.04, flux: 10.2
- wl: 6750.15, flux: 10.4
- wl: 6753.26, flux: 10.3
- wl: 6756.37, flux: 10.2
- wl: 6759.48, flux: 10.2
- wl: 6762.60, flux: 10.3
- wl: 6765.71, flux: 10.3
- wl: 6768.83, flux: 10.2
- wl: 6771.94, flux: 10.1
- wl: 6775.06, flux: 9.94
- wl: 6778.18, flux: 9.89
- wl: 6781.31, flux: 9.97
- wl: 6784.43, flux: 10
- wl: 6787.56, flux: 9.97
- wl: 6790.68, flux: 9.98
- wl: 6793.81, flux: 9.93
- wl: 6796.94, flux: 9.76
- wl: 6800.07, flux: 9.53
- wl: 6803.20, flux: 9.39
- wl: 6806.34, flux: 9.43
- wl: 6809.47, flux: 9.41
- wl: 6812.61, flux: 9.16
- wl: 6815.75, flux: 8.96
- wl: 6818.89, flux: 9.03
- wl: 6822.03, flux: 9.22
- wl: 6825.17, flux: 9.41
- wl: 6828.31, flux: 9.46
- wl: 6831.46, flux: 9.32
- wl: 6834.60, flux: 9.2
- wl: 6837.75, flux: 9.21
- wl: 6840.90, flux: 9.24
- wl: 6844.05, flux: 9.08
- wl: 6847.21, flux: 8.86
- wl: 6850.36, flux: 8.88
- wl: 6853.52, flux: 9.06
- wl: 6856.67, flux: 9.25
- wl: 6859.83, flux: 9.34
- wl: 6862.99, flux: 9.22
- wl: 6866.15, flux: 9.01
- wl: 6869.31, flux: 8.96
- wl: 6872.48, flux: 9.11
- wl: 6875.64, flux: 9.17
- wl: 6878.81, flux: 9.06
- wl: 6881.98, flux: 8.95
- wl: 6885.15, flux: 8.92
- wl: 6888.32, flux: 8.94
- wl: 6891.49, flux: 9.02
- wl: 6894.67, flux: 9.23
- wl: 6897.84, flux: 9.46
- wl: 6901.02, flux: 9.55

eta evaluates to 0.9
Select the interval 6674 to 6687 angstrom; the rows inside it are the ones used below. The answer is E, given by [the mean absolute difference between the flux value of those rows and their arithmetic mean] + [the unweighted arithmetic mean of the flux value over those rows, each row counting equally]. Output 9.7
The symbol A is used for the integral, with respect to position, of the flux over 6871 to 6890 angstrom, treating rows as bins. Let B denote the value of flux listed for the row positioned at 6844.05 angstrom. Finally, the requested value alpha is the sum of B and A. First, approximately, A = 172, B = 9.08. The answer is 181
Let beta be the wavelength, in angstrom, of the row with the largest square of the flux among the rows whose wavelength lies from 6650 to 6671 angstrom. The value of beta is 6669.81 angstrom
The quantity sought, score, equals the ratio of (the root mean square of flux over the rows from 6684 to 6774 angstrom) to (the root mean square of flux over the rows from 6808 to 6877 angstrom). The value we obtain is 1.10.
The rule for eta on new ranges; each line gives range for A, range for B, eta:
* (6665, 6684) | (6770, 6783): 0.4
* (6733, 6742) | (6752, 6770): 0.5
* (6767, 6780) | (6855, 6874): -0.9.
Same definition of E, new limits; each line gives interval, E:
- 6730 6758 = 10.2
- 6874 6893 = 9.1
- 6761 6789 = 10.2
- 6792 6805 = 9.8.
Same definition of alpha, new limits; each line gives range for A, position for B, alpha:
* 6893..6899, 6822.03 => 65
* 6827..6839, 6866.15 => 121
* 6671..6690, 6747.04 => 192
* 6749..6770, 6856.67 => 225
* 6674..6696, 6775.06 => 221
